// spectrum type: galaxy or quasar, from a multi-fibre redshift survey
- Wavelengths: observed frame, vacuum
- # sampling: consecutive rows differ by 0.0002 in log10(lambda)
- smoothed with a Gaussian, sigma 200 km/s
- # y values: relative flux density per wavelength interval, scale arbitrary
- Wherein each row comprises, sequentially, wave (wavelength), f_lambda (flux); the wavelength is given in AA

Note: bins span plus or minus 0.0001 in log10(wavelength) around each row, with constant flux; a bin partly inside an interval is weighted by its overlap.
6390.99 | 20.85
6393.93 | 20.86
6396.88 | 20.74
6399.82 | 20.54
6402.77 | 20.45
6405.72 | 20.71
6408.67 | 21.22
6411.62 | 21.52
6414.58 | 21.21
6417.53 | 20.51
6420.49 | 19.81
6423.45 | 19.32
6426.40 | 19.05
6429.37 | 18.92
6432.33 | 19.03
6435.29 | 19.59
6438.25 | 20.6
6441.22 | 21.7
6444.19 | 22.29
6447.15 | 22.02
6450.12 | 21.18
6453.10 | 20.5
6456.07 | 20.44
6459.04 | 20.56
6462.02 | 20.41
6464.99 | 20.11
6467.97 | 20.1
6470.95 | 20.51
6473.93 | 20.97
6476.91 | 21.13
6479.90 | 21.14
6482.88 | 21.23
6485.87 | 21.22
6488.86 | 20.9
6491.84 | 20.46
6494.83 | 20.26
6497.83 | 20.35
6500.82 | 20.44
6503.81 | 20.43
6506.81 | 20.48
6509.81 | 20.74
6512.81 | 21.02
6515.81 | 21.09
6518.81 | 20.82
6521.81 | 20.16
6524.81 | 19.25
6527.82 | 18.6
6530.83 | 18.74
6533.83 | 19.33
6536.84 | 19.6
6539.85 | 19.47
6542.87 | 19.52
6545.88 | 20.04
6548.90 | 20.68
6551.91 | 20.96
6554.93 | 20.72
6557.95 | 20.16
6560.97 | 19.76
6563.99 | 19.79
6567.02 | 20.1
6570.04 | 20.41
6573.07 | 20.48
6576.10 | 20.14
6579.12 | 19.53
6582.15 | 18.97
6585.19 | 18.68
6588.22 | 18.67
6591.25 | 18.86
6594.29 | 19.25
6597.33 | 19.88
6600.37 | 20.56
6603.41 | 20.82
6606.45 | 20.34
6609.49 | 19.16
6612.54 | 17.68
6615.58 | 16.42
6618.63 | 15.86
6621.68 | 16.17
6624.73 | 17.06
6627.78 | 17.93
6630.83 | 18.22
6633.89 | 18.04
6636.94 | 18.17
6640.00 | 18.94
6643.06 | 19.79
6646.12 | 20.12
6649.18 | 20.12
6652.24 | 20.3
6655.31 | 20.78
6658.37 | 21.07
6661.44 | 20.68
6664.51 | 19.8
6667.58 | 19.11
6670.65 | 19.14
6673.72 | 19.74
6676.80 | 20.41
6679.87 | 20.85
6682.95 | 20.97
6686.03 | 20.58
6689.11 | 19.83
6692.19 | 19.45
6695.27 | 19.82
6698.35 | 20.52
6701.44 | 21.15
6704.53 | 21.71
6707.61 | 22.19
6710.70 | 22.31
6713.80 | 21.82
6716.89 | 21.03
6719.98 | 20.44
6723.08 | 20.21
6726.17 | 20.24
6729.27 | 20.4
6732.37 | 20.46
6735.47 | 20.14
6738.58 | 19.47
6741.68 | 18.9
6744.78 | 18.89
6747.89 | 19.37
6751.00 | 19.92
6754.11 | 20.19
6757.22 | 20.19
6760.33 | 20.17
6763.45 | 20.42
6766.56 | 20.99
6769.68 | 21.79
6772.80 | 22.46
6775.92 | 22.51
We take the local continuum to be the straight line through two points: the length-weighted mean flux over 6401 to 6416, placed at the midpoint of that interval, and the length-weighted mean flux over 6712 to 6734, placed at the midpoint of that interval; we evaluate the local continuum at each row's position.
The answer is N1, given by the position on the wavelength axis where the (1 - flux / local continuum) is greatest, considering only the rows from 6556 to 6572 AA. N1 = 6560.97 AA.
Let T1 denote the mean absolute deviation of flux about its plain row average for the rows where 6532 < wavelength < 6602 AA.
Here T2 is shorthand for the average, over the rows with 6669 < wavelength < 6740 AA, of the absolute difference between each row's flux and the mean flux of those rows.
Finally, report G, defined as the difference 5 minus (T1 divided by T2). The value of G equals 4.2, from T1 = 0.54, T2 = 0.66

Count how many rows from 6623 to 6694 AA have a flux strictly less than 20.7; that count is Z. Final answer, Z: 19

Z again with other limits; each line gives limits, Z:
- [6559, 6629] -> 22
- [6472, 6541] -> 13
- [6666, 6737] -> 15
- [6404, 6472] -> 15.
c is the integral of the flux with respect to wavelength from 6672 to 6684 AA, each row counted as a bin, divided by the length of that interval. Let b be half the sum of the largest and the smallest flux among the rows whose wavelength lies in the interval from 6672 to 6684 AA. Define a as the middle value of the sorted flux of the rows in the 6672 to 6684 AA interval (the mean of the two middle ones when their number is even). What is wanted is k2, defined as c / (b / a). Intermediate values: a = 20.6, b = 20.4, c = 20.5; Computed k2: 20.7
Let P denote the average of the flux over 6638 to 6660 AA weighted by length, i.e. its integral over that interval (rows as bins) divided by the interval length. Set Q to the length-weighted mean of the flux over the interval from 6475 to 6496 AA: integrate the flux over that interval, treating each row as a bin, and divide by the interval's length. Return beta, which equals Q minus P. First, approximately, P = 20.1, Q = 20.9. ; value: 0.8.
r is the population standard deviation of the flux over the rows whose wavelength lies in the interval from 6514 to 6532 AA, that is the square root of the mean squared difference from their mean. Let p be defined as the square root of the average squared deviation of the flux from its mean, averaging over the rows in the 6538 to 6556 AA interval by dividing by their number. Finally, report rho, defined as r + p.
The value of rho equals 1.57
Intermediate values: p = 0.59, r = 0.97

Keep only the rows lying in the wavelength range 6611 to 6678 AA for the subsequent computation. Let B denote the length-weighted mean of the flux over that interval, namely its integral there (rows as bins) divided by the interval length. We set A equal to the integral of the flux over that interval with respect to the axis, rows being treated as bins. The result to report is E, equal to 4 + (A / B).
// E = 71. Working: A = 1265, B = 18.9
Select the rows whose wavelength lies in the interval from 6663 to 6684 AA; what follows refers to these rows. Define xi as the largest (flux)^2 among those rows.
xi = 440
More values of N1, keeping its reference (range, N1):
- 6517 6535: 6527.82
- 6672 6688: 6673.72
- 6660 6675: 6667.58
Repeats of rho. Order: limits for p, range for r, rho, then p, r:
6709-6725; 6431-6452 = 1.95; 0.80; 1.15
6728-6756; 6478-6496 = 0.96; 0.58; 0.38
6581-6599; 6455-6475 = 0.69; 0.42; 0.27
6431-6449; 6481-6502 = 1.62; 1.23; 0.38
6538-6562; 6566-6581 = 0.87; 0.53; 0.34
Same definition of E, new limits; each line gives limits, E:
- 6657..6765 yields 112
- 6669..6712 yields 47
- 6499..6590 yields 95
